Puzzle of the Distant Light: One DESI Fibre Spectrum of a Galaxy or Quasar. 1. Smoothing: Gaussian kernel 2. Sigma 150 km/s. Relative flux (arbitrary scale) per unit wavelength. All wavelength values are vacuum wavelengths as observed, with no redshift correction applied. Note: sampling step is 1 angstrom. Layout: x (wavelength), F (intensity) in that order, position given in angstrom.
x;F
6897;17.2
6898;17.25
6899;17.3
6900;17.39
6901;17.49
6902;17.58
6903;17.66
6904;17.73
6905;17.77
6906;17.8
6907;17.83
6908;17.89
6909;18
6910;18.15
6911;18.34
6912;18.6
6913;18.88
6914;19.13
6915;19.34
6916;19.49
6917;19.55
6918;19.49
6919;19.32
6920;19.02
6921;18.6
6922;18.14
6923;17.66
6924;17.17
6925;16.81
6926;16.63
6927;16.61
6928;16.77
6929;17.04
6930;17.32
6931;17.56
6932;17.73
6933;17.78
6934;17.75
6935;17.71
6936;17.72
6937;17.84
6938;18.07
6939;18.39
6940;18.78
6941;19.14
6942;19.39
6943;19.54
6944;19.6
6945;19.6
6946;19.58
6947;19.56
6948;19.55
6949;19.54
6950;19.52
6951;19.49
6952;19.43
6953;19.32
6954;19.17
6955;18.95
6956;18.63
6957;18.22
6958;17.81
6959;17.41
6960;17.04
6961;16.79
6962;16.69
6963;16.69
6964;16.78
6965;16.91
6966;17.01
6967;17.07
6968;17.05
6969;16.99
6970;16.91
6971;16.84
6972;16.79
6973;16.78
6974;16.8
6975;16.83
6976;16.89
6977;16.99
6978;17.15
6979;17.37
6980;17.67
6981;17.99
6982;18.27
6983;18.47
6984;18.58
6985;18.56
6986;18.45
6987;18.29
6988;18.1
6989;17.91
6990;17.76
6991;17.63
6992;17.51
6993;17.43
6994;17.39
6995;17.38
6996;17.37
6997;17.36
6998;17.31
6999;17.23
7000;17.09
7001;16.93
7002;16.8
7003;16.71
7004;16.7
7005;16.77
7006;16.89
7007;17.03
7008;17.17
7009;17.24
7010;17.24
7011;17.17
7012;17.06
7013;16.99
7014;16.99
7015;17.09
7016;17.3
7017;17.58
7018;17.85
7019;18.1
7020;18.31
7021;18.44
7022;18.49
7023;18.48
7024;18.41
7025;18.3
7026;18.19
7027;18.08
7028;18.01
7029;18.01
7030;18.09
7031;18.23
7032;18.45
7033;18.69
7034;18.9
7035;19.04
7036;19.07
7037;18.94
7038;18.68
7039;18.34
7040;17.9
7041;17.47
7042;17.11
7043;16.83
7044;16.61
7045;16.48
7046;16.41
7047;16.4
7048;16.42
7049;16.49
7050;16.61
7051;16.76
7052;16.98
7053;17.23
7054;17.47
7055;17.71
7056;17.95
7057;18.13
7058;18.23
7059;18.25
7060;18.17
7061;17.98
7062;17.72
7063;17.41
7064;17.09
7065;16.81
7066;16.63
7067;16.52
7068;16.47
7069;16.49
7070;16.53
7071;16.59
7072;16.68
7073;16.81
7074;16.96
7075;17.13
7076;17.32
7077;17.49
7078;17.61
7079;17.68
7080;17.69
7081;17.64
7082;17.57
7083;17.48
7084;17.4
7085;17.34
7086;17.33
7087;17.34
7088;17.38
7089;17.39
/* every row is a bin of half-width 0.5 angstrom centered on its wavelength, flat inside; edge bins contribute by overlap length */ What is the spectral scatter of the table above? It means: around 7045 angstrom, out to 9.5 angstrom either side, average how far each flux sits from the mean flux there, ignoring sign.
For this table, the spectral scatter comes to 0.73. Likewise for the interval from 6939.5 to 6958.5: 0.39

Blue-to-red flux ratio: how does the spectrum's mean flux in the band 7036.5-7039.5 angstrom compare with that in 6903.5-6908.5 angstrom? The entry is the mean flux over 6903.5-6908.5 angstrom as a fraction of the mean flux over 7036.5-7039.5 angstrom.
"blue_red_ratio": 0.95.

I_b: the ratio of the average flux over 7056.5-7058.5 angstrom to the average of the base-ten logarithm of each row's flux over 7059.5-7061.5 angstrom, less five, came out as 9.5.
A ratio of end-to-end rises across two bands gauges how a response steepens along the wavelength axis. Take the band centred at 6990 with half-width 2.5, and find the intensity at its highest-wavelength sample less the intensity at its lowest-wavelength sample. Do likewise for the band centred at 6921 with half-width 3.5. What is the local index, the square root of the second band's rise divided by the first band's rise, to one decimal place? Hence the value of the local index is 2.0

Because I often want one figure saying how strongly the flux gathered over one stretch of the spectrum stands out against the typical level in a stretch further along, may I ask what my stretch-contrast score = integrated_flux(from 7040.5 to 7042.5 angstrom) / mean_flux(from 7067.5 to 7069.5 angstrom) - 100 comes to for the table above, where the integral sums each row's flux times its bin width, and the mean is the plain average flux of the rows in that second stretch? -97.9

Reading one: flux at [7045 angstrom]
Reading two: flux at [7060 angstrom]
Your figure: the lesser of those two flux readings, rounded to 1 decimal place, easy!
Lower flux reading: 16.5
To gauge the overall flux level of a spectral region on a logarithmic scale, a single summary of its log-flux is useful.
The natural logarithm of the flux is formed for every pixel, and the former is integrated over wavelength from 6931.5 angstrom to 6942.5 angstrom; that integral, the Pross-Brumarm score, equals 31.9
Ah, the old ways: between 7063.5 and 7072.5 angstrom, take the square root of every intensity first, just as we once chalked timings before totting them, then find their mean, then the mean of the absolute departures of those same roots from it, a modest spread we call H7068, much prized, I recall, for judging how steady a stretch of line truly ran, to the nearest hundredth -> 0.02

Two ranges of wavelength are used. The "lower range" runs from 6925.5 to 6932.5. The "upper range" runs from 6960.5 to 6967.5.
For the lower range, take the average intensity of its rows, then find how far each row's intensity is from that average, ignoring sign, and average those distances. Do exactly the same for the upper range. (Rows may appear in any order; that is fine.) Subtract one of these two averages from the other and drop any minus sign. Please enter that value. 0.25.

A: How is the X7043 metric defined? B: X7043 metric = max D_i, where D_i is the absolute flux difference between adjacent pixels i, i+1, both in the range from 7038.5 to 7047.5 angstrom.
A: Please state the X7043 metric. 0.44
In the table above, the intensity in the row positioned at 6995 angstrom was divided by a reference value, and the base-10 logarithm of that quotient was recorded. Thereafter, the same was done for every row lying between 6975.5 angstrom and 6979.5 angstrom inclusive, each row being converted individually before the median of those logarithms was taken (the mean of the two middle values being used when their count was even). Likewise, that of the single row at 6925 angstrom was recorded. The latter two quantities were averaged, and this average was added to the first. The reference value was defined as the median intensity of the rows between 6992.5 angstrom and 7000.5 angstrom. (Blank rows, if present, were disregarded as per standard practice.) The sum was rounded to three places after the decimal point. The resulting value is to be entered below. -0.010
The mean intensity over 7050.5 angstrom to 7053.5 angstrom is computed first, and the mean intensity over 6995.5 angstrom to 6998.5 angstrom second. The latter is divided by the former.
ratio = 1.02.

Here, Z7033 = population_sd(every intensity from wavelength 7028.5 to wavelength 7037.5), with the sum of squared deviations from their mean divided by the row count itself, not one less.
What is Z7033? 0.4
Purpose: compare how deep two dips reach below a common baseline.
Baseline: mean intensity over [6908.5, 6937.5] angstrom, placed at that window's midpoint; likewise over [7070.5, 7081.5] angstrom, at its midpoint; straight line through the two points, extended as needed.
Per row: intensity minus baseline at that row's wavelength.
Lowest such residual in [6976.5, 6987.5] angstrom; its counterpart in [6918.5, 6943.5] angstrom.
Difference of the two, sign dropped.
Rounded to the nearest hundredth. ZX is 0.65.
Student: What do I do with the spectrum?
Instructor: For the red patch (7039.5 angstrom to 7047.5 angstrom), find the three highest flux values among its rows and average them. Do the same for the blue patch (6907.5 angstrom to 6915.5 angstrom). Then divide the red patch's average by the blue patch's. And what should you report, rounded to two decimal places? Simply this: 0.92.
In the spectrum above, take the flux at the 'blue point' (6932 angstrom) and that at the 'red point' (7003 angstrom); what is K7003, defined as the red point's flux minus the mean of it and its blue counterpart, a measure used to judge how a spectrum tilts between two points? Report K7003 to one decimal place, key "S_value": -0.5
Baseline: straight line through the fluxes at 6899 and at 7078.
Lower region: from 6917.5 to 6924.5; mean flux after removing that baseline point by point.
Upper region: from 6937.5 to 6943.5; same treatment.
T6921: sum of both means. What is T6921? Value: 2.7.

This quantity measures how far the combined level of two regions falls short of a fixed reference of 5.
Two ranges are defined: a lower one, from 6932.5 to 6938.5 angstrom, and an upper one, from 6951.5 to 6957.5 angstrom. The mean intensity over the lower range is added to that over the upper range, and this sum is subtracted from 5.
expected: -31.8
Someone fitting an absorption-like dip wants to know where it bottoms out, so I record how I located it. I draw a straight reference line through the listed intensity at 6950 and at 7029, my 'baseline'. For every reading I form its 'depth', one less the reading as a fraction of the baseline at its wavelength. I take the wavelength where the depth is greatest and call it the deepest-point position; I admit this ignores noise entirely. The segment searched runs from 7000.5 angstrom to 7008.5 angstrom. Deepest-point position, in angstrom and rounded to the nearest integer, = 7003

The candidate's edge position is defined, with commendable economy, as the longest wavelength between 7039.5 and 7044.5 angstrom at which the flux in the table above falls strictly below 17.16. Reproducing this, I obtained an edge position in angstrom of 7044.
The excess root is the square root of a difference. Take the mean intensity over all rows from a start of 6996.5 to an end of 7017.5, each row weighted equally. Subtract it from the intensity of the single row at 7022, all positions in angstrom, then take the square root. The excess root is 1.19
